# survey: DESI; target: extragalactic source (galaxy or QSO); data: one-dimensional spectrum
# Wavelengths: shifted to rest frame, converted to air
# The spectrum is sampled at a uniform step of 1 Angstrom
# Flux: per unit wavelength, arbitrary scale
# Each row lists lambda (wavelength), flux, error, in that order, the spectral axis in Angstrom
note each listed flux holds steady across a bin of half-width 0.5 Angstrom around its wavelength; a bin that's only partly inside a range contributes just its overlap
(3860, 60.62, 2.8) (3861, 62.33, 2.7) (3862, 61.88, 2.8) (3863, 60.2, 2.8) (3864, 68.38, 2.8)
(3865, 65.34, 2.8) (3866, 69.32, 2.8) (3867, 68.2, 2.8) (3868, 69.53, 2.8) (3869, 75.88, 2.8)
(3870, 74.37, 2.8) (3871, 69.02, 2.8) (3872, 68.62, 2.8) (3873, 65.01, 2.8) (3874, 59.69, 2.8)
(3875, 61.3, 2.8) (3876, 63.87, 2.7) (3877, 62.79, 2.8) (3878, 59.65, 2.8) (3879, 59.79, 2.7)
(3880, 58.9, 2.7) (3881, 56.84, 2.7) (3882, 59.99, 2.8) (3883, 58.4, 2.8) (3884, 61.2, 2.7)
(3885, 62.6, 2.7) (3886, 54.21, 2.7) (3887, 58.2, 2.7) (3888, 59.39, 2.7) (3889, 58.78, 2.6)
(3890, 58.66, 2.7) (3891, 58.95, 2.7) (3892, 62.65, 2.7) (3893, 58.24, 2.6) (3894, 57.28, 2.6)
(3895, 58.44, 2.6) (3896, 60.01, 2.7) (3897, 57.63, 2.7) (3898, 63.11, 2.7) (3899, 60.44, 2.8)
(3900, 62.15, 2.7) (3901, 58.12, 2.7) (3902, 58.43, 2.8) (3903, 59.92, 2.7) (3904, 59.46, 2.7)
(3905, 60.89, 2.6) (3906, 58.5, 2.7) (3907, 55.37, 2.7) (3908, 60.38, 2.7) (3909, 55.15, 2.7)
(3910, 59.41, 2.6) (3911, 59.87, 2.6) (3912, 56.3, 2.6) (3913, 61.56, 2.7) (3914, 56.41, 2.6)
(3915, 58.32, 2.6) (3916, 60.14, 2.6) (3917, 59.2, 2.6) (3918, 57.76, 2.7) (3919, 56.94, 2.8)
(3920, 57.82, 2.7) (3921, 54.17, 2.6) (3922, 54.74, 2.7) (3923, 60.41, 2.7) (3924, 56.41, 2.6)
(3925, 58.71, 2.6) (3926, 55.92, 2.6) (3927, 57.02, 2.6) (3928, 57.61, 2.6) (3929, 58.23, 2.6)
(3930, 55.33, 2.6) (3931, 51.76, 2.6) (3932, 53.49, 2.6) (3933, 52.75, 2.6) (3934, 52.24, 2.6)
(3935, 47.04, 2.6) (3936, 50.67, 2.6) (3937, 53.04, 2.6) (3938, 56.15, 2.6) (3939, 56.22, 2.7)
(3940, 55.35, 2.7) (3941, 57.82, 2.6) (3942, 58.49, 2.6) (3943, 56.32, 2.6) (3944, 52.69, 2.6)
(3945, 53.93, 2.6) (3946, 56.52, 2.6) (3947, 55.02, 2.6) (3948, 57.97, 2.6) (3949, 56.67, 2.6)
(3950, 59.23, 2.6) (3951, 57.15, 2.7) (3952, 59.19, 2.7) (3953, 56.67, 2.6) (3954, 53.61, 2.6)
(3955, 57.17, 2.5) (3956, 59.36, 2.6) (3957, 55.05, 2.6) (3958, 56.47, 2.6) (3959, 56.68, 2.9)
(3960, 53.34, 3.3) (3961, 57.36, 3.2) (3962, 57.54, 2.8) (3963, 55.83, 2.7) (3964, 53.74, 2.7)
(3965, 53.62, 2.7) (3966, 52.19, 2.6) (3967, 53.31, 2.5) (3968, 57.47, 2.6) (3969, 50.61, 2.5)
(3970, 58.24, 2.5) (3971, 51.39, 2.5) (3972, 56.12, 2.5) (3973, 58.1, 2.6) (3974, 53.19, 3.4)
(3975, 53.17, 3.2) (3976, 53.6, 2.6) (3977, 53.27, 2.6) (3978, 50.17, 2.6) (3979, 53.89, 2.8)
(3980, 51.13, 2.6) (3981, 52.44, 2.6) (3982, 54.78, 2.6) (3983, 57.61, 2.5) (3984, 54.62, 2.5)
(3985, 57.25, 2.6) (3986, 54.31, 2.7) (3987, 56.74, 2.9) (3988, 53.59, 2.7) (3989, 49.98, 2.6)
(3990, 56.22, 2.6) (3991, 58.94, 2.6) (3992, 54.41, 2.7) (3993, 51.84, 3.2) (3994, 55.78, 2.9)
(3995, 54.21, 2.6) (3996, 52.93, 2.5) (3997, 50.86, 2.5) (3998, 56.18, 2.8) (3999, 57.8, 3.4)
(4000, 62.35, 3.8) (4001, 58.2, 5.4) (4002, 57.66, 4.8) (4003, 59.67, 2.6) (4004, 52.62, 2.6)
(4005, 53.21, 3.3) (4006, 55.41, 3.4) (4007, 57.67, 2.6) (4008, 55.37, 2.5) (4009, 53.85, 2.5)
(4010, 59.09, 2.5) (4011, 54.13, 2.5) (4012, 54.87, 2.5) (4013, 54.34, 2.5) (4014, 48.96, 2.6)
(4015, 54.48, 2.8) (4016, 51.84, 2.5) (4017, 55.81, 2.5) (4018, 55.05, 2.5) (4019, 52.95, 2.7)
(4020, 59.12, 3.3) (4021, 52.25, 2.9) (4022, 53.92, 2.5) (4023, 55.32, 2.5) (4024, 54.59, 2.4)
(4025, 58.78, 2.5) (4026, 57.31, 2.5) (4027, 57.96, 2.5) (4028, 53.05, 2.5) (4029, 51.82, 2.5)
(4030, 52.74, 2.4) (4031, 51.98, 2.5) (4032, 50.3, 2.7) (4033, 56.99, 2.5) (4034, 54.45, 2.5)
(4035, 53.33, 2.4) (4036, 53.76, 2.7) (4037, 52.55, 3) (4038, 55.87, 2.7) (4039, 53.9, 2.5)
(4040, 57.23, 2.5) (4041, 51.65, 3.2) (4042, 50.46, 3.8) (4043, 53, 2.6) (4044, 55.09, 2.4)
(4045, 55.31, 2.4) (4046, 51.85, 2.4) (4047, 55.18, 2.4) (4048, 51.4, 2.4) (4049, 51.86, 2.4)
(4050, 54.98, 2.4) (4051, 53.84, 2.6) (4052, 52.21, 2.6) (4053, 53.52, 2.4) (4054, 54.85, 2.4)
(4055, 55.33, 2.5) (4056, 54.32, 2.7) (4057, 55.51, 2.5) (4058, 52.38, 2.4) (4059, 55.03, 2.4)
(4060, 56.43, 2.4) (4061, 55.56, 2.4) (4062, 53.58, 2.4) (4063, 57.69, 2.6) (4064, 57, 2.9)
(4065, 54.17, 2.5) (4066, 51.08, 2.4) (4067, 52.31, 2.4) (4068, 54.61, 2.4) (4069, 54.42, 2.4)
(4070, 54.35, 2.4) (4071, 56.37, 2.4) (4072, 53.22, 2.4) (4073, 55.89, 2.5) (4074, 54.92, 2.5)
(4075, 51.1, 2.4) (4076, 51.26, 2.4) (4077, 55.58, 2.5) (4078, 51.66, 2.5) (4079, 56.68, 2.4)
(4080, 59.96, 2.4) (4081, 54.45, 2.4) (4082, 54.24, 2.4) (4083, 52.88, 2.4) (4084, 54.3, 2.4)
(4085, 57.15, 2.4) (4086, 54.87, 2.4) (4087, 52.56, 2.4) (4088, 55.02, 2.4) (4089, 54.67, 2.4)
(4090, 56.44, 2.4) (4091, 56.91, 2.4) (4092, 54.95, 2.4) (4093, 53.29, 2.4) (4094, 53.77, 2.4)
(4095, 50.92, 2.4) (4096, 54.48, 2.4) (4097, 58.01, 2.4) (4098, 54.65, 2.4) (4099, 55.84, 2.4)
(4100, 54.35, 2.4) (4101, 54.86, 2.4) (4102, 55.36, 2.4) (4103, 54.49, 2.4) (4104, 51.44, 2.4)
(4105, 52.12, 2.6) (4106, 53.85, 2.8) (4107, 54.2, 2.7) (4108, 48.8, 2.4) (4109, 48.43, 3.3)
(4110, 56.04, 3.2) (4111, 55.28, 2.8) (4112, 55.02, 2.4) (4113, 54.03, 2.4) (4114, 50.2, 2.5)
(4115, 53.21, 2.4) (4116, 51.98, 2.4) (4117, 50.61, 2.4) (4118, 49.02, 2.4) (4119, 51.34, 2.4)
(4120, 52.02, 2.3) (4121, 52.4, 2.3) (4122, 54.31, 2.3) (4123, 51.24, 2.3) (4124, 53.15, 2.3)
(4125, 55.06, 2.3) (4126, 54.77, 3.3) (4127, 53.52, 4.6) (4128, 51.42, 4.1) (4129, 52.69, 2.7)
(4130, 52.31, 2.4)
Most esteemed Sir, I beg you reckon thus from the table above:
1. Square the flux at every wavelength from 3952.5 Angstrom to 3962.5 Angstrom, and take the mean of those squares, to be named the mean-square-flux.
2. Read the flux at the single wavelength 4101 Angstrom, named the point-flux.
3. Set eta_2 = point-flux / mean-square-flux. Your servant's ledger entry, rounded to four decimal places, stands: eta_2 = 0.0173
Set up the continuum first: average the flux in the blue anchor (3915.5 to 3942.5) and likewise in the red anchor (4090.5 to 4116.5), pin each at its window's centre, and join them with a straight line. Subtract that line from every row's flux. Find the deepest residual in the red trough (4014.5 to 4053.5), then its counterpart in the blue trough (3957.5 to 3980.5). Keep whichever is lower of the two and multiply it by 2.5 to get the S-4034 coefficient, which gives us -12.5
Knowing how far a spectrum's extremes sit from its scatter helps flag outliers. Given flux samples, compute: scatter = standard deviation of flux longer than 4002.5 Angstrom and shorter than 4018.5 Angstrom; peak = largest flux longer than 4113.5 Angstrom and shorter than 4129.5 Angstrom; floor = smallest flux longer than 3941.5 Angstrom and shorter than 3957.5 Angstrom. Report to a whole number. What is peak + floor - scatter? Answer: 105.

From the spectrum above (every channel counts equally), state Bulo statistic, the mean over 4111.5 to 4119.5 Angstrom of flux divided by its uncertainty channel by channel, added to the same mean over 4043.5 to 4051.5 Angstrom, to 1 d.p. 43.7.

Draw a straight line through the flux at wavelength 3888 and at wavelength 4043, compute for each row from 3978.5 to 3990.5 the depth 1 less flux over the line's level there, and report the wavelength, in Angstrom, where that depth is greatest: 3989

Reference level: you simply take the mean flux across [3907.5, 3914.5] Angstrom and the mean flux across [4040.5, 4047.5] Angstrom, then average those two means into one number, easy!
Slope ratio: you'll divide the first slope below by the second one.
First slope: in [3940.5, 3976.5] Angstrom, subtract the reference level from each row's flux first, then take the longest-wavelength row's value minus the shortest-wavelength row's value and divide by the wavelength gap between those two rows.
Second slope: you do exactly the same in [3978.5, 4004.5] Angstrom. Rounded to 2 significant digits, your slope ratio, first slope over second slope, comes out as 2.4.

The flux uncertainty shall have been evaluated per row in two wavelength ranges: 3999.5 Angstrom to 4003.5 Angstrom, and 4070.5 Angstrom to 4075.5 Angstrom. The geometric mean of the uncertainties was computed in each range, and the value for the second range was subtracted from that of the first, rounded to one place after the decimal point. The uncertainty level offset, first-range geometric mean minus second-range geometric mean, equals 1.6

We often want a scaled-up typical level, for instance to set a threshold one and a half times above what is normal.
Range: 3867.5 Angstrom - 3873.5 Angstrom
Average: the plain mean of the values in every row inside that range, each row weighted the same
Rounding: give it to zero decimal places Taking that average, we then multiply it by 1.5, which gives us 106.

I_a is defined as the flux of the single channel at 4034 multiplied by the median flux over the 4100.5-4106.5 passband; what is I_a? 2950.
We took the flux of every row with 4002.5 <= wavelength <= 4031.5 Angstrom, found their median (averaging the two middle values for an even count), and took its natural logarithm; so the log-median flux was 4.00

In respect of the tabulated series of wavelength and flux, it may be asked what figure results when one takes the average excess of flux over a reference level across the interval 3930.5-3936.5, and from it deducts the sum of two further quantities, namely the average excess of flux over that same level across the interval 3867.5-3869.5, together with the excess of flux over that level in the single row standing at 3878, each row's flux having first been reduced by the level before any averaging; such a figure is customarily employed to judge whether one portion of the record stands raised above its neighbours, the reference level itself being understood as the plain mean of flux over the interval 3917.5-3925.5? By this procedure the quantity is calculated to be -24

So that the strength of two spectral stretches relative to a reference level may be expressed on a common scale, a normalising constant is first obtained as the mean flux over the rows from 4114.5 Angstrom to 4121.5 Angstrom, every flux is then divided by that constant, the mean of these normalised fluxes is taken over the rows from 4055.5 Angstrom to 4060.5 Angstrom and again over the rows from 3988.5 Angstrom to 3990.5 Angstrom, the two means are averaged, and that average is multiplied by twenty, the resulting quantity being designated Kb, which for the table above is 20.9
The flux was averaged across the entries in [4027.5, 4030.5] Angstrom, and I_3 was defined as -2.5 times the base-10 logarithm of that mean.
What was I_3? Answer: -4.30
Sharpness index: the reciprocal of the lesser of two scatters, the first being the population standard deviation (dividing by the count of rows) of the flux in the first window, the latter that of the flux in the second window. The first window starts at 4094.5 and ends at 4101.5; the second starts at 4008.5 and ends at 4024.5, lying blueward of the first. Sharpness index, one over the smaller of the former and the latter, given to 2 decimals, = 0.51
